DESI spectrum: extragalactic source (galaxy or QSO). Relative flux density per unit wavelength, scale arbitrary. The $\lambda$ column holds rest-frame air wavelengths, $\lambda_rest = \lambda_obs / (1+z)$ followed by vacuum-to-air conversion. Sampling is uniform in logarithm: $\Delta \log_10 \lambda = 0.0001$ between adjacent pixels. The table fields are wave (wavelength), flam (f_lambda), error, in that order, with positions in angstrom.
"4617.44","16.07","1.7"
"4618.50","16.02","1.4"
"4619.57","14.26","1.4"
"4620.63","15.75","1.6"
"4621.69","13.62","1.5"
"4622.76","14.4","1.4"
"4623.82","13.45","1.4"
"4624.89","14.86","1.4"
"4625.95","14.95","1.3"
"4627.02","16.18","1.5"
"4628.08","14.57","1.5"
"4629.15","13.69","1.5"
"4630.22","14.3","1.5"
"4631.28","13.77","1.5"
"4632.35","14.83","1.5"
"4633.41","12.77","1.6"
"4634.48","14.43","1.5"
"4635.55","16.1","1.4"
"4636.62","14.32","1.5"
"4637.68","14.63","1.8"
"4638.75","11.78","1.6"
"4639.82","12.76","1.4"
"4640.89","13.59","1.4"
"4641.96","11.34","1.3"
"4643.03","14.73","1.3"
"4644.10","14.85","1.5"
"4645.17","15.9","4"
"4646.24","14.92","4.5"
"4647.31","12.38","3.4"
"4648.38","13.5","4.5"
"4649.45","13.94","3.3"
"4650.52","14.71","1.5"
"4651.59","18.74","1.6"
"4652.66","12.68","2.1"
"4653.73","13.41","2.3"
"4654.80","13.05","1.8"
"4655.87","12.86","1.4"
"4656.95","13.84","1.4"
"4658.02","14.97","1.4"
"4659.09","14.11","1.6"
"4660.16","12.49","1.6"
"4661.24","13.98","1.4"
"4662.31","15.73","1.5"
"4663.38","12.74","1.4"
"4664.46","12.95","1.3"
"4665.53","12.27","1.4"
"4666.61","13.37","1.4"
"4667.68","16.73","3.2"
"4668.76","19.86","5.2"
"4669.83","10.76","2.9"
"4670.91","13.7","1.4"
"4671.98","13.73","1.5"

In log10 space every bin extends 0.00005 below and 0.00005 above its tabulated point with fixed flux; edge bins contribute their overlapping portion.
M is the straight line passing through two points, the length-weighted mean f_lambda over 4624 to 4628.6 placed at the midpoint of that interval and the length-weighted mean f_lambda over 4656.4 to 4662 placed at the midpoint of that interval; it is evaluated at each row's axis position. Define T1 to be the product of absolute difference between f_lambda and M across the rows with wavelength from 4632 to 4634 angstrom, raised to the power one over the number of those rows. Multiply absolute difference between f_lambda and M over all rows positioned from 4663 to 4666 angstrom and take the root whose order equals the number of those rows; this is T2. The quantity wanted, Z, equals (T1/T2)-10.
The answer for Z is -9.9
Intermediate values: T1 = 0.2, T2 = 1.09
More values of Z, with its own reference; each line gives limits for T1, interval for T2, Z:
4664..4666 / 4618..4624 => -8.8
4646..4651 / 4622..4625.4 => -8.9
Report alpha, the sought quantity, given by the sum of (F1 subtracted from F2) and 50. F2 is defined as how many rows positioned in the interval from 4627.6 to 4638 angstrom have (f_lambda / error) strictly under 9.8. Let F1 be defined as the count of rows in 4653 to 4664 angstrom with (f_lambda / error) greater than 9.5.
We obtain 54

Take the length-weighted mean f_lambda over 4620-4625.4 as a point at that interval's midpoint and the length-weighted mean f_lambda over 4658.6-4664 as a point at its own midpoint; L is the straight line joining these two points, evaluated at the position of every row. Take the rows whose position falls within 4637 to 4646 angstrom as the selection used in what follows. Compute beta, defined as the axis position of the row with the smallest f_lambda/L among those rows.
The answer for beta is 4641.96 angstrom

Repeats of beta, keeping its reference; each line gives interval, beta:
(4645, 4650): 4647.31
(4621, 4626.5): 4623.82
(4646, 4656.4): 4647.31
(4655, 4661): 4660.16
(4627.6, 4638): 4633.41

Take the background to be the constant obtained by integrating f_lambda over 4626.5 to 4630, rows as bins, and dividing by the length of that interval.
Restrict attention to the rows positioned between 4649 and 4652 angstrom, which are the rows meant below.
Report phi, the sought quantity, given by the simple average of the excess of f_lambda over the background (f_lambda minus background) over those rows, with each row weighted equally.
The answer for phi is 1.05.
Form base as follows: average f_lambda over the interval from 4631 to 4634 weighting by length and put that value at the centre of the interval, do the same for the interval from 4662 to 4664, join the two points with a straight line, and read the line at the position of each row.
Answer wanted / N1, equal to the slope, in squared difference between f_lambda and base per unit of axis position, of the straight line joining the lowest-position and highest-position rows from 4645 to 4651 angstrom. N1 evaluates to -0.64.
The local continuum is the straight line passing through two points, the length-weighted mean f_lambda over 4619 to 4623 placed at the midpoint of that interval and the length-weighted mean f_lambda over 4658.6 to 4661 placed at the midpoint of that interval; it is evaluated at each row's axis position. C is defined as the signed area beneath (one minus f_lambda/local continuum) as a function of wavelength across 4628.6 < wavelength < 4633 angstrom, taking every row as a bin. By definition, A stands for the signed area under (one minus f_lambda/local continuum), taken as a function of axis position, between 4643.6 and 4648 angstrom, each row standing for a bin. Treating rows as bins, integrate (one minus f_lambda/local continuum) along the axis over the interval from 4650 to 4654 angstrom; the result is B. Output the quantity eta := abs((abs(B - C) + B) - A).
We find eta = 0.26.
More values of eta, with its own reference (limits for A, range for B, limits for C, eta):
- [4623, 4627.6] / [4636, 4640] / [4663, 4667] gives 0.33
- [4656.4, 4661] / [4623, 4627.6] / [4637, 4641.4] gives 0.40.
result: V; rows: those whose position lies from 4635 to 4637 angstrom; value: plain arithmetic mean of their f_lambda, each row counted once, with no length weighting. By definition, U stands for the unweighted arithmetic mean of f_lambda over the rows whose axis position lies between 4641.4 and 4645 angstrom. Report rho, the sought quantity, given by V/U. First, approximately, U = 13.6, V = 15.2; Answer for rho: 1.12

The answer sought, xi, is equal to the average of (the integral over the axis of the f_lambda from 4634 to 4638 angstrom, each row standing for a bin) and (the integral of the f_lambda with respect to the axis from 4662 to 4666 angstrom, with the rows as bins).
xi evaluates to 56.4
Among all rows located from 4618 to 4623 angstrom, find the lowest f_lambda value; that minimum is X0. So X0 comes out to 13.62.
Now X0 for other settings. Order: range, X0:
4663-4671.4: 10.76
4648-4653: 12.68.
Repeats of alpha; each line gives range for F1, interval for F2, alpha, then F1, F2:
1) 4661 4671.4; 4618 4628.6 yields 48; 5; 3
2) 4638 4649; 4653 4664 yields 53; 3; 6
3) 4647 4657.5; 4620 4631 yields 52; 3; 5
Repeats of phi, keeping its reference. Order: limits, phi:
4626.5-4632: -0.25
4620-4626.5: -0.25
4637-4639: -1.55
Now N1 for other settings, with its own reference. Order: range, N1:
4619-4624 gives -0.05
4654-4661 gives 0.26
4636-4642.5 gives 1.15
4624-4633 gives -0.02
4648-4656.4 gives 0.14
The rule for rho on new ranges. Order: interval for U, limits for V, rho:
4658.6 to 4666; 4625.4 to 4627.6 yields 1.16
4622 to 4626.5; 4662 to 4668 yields 0.97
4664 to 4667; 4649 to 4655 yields 1.12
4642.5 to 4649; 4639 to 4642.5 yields 0.87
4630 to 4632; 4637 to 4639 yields 0.94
